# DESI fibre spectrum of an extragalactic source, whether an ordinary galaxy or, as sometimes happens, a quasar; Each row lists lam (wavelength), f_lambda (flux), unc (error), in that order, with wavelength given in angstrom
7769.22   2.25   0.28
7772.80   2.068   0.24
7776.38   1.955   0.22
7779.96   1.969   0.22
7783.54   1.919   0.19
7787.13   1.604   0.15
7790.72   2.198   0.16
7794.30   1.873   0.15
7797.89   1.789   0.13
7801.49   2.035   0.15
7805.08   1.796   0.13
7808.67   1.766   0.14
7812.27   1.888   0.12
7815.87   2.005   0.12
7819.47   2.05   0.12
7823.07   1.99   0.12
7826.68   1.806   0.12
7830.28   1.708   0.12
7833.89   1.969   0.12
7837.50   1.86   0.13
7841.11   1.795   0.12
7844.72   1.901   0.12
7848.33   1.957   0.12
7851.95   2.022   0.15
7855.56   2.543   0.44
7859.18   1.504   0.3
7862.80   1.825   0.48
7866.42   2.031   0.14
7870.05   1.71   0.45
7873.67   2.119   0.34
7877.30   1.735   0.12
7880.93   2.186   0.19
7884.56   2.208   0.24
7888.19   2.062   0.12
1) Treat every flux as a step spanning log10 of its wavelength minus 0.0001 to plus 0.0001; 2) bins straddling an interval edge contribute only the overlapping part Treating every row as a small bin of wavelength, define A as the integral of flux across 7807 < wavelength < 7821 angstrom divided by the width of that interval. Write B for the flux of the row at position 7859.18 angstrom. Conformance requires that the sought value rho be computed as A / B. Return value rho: 1.28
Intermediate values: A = 1.93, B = 1.504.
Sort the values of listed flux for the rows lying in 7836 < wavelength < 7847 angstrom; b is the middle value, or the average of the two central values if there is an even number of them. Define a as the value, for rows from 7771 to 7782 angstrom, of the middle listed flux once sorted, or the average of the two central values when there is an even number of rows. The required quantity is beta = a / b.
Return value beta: 1.06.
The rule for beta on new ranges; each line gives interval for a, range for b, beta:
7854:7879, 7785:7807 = 0.99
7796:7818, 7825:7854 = 0.98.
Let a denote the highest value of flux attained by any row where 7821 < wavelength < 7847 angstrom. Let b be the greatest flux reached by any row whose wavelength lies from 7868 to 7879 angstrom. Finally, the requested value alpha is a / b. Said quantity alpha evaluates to 0.94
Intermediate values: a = 1.99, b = 2.119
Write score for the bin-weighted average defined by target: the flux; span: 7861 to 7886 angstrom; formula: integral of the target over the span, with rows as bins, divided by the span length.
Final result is 1.97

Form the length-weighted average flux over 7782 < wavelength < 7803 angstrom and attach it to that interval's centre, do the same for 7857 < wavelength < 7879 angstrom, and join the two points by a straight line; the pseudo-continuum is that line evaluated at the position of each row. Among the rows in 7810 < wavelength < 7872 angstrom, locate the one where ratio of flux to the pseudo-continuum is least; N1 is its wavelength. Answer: 7859.18 angstrom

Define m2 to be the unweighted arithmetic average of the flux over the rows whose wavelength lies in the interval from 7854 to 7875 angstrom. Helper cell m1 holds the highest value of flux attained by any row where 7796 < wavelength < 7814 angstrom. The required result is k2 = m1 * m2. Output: 3.98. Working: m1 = 2.035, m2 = 1.955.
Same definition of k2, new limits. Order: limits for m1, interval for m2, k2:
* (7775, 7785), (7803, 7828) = 3.74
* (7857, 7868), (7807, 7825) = 3.94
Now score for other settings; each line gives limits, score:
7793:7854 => 1.90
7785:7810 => 1.87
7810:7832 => 1.91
